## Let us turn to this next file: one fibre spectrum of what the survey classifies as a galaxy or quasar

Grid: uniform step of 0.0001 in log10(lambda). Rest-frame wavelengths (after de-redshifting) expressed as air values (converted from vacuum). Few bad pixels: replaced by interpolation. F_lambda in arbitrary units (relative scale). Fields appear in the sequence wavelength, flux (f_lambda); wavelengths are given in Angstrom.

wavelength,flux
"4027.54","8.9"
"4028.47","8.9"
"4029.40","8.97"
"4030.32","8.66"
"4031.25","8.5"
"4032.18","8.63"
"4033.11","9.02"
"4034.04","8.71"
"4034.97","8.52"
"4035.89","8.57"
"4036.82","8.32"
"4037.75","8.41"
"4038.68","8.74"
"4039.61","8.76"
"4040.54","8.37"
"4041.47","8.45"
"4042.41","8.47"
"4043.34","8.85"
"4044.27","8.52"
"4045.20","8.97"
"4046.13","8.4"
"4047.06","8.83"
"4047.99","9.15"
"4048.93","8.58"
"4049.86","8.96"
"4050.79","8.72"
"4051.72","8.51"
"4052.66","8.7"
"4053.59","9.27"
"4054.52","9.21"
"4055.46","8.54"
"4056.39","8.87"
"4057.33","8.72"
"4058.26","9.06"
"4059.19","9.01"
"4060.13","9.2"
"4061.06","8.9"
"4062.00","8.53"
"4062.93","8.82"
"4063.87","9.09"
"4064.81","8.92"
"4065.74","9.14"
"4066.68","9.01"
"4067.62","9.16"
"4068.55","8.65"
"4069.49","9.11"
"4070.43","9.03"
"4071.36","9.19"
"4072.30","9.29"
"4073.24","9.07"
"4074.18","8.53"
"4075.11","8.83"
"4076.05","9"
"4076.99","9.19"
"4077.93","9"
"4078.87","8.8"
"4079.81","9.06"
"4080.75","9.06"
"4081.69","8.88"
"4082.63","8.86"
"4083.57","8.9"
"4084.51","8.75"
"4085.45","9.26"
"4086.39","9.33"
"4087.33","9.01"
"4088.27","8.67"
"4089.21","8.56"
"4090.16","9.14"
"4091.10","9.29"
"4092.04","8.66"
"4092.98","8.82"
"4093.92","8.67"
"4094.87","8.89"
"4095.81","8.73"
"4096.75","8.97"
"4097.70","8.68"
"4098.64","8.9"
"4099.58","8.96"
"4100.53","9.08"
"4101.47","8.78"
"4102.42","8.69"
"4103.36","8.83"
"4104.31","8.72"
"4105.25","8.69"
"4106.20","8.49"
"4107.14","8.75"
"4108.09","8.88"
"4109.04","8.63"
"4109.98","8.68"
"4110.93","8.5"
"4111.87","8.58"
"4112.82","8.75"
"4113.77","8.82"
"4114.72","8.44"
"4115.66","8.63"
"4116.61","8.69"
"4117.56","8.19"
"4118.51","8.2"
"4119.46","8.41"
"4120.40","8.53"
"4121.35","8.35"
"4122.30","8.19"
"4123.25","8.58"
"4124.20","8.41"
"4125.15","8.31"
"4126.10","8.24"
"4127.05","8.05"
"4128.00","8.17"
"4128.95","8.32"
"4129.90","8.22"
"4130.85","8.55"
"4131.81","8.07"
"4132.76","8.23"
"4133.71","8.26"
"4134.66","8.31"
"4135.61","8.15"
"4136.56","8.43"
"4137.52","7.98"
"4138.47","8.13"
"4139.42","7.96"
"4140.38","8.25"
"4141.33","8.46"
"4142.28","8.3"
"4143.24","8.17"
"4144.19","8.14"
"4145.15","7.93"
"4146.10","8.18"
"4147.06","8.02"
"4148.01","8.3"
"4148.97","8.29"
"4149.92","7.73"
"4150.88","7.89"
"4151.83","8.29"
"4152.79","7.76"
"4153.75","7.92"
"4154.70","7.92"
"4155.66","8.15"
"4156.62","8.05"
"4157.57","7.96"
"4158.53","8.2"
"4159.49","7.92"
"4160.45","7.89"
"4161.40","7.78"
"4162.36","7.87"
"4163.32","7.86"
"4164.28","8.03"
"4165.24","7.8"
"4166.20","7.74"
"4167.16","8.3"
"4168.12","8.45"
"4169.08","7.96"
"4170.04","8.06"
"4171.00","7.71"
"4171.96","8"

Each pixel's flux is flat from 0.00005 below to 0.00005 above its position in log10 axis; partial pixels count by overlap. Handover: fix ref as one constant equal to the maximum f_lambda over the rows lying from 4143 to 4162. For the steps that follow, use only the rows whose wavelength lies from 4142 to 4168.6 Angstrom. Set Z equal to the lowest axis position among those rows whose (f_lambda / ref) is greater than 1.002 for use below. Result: 4168.12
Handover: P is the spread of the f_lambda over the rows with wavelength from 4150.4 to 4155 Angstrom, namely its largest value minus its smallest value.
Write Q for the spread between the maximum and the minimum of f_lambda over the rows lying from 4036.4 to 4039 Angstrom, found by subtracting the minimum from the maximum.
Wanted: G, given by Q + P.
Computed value 0.95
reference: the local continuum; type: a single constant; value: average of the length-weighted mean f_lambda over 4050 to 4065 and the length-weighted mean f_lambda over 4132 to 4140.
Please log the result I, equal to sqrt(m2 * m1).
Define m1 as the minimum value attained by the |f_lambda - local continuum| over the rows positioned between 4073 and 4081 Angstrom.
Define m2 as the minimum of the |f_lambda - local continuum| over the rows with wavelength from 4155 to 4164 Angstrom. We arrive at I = 0.016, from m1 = 0.001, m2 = 0.33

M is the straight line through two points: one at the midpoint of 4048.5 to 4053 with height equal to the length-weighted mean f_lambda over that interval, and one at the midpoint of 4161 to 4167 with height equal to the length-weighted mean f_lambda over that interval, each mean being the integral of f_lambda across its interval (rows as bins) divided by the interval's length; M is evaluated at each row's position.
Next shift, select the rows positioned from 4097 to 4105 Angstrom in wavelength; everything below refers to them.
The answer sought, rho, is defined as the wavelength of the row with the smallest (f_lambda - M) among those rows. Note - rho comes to 4097.70 Angstrom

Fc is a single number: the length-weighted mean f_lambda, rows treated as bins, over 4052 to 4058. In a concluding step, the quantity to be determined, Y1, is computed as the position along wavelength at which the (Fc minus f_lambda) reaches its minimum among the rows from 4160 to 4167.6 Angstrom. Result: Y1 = 4167.16 Angstrom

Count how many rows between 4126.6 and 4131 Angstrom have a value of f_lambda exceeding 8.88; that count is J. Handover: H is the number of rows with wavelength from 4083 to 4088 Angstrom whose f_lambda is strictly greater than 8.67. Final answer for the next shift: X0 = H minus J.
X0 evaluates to 5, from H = 5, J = 0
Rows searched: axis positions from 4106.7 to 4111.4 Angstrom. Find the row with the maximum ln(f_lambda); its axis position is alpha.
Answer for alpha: 4108.09 Angstrom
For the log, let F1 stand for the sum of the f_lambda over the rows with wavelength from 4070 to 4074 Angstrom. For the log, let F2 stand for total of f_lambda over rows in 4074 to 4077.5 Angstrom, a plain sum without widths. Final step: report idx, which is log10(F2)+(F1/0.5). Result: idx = 74.7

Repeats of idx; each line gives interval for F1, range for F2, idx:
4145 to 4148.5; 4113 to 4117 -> 66.4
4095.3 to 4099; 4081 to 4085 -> 72.1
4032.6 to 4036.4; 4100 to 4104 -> 71.2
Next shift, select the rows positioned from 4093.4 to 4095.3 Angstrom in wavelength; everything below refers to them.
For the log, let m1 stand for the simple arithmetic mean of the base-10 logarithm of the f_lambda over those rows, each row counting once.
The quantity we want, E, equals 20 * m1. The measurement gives 18.87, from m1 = 0.943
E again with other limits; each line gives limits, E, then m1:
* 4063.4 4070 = 19.09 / 0.955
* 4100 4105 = 18.91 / 0.945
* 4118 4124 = 18.46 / 0.923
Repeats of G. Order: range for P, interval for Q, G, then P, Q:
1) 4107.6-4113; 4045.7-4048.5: 1.13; 0.38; 0.75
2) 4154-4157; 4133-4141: 0.70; 0.23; 0.47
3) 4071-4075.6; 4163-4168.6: 1.47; 0.76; 0.71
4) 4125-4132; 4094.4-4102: 0.90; 0.50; 0.40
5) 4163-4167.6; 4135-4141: 1.03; 0.56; 0.47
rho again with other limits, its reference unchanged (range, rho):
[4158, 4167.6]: 4166.20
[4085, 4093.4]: 4089.21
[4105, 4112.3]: 4106.20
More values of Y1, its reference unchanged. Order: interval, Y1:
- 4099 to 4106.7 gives 4100.53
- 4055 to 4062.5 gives 4060.13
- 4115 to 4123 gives 4116.61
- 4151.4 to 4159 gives 4151.83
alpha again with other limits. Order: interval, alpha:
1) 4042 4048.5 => 4047.99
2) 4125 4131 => 4130.85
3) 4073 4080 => 4076.99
